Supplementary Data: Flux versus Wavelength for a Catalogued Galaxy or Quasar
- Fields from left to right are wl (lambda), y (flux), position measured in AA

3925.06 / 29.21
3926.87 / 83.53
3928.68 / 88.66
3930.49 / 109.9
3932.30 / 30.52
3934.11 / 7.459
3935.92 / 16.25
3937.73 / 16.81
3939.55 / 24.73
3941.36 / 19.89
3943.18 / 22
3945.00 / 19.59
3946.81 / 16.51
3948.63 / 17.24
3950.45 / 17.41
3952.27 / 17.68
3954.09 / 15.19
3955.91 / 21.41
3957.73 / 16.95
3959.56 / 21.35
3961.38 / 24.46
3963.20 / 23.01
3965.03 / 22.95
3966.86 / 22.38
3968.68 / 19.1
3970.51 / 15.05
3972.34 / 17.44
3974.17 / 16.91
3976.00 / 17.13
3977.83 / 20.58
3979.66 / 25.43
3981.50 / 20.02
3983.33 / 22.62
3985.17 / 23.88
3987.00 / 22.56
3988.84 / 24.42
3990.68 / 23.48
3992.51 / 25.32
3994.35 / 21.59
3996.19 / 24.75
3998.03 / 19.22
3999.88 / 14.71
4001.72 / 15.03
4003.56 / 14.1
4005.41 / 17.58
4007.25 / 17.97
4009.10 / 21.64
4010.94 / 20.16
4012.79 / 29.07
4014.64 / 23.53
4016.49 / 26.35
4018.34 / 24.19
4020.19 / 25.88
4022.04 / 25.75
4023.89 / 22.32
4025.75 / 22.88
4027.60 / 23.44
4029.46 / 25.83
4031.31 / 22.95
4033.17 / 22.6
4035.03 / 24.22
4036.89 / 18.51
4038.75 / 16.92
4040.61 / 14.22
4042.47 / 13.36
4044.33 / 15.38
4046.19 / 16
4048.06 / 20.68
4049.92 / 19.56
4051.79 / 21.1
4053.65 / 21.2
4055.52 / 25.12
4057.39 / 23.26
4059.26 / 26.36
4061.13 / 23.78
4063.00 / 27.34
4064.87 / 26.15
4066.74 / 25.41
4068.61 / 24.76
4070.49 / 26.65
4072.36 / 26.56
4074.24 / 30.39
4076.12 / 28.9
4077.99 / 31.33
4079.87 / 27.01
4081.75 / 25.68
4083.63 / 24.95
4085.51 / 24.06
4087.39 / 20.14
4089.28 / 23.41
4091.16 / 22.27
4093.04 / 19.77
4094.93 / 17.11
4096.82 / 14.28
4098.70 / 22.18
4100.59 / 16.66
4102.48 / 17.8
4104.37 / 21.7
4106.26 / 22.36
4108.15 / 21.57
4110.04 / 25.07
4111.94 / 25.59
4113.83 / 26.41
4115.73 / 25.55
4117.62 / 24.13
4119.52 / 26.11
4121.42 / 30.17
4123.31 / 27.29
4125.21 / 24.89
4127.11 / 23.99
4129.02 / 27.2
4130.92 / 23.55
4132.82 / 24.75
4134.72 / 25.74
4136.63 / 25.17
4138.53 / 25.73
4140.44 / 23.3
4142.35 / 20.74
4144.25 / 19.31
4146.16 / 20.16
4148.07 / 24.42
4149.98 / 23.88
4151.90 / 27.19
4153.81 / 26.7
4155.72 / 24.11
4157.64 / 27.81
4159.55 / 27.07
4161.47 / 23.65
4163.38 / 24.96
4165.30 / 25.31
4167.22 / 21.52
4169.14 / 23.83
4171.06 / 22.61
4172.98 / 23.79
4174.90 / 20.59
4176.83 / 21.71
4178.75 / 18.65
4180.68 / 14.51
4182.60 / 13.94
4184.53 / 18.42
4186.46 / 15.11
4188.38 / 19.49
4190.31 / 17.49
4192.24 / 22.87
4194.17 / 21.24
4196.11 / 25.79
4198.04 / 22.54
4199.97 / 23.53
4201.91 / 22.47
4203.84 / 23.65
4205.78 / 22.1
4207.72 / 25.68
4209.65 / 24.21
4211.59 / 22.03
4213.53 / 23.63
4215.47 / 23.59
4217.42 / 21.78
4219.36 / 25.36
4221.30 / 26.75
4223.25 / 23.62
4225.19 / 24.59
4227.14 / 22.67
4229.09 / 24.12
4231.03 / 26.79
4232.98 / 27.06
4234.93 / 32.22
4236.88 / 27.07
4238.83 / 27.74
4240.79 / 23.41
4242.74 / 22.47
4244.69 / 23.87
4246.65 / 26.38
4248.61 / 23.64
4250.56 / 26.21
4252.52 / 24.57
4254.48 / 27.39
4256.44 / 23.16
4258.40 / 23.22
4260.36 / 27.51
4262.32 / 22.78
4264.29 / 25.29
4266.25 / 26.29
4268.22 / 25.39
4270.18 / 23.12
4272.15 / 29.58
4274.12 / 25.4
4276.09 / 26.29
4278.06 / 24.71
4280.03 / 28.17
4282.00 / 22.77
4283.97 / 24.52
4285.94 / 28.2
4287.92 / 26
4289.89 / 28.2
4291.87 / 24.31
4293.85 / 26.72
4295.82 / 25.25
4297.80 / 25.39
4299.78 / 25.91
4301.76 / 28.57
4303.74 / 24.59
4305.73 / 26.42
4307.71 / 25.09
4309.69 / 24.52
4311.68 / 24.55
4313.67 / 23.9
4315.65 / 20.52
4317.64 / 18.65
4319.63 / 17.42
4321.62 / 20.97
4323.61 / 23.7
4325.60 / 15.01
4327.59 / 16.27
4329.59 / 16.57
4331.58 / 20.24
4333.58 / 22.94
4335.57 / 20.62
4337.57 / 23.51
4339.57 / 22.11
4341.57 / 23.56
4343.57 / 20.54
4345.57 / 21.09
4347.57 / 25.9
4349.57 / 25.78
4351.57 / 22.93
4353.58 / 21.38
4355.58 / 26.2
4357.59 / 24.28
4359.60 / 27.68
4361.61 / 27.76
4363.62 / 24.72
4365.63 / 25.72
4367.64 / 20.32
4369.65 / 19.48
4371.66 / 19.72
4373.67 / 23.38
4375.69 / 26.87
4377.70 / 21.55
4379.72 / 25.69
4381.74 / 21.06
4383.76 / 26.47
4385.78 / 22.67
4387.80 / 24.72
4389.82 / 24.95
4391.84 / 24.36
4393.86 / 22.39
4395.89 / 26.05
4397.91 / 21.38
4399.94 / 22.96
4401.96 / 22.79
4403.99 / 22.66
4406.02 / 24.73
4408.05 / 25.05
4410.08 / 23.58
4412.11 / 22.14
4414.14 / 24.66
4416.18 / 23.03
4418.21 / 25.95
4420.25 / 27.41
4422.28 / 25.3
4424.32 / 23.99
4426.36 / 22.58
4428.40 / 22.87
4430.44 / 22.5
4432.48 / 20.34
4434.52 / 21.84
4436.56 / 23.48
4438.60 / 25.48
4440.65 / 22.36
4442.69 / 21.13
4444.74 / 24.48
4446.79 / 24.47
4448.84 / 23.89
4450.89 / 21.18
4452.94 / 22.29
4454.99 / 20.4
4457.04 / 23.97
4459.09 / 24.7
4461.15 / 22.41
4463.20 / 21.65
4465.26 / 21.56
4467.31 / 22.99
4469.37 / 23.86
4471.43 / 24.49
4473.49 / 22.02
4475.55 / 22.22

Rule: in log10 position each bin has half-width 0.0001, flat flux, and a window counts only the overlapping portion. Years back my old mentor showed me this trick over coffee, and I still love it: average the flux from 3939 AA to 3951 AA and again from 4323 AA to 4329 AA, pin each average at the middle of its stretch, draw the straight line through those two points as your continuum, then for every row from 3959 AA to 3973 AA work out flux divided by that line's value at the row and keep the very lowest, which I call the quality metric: 0.77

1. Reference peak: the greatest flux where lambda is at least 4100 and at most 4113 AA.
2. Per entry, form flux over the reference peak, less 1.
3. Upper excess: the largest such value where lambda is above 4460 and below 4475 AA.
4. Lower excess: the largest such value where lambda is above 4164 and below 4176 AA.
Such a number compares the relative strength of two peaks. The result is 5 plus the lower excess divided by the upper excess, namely 5.3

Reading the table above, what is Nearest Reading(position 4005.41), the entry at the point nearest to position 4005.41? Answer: 17.58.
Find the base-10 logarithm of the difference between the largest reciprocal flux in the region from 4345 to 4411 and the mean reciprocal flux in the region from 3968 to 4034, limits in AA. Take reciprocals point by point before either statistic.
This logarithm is -2.5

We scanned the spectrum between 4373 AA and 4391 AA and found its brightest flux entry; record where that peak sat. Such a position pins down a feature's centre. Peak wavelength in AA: 4375.69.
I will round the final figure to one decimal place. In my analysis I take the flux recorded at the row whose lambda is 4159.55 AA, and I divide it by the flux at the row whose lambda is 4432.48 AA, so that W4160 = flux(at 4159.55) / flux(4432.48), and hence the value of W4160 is 1.3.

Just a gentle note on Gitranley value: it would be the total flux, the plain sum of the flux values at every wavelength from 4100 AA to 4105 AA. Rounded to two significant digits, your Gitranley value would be 56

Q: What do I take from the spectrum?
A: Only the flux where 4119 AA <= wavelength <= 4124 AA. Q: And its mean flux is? 28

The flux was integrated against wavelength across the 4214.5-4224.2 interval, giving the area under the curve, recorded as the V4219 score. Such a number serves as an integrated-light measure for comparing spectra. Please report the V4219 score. 235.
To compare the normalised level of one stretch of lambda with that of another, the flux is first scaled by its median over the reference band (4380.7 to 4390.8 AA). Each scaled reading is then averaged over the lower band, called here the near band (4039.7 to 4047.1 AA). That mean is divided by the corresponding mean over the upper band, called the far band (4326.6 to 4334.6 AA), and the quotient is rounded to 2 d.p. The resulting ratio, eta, 0.78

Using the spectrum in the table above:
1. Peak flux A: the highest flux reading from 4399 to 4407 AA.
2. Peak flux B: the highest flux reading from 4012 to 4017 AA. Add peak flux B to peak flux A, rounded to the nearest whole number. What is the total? 54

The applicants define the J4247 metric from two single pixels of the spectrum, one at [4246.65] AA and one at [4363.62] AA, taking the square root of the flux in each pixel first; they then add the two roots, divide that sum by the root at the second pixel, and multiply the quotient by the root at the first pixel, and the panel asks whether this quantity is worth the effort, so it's 10.44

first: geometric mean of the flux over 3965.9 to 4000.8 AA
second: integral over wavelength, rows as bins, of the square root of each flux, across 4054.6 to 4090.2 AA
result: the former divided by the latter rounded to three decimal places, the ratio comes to 0.114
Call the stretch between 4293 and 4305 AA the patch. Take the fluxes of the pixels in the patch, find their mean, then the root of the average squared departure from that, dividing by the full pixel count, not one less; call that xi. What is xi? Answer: 1.3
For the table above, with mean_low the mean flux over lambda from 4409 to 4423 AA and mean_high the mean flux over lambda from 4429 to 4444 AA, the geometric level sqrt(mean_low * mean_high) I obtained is 23.5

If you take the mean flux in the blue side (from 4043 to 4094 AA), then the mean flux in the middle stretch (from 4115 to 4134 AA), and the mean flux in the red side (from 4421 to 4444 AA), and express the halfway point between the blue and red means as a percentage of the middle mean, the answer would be 91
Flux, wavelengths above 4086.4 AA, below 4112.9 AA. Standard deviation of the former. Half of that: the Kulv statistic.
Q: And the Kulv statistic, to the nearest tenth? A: 1.6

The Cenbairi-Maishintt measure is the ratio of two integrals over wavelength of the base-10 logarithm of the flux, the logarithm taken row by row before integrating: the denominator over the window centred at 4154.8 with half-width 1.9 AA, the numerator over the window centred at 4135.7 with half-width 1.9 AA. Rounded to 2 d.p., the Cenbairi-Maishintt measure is 1.00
